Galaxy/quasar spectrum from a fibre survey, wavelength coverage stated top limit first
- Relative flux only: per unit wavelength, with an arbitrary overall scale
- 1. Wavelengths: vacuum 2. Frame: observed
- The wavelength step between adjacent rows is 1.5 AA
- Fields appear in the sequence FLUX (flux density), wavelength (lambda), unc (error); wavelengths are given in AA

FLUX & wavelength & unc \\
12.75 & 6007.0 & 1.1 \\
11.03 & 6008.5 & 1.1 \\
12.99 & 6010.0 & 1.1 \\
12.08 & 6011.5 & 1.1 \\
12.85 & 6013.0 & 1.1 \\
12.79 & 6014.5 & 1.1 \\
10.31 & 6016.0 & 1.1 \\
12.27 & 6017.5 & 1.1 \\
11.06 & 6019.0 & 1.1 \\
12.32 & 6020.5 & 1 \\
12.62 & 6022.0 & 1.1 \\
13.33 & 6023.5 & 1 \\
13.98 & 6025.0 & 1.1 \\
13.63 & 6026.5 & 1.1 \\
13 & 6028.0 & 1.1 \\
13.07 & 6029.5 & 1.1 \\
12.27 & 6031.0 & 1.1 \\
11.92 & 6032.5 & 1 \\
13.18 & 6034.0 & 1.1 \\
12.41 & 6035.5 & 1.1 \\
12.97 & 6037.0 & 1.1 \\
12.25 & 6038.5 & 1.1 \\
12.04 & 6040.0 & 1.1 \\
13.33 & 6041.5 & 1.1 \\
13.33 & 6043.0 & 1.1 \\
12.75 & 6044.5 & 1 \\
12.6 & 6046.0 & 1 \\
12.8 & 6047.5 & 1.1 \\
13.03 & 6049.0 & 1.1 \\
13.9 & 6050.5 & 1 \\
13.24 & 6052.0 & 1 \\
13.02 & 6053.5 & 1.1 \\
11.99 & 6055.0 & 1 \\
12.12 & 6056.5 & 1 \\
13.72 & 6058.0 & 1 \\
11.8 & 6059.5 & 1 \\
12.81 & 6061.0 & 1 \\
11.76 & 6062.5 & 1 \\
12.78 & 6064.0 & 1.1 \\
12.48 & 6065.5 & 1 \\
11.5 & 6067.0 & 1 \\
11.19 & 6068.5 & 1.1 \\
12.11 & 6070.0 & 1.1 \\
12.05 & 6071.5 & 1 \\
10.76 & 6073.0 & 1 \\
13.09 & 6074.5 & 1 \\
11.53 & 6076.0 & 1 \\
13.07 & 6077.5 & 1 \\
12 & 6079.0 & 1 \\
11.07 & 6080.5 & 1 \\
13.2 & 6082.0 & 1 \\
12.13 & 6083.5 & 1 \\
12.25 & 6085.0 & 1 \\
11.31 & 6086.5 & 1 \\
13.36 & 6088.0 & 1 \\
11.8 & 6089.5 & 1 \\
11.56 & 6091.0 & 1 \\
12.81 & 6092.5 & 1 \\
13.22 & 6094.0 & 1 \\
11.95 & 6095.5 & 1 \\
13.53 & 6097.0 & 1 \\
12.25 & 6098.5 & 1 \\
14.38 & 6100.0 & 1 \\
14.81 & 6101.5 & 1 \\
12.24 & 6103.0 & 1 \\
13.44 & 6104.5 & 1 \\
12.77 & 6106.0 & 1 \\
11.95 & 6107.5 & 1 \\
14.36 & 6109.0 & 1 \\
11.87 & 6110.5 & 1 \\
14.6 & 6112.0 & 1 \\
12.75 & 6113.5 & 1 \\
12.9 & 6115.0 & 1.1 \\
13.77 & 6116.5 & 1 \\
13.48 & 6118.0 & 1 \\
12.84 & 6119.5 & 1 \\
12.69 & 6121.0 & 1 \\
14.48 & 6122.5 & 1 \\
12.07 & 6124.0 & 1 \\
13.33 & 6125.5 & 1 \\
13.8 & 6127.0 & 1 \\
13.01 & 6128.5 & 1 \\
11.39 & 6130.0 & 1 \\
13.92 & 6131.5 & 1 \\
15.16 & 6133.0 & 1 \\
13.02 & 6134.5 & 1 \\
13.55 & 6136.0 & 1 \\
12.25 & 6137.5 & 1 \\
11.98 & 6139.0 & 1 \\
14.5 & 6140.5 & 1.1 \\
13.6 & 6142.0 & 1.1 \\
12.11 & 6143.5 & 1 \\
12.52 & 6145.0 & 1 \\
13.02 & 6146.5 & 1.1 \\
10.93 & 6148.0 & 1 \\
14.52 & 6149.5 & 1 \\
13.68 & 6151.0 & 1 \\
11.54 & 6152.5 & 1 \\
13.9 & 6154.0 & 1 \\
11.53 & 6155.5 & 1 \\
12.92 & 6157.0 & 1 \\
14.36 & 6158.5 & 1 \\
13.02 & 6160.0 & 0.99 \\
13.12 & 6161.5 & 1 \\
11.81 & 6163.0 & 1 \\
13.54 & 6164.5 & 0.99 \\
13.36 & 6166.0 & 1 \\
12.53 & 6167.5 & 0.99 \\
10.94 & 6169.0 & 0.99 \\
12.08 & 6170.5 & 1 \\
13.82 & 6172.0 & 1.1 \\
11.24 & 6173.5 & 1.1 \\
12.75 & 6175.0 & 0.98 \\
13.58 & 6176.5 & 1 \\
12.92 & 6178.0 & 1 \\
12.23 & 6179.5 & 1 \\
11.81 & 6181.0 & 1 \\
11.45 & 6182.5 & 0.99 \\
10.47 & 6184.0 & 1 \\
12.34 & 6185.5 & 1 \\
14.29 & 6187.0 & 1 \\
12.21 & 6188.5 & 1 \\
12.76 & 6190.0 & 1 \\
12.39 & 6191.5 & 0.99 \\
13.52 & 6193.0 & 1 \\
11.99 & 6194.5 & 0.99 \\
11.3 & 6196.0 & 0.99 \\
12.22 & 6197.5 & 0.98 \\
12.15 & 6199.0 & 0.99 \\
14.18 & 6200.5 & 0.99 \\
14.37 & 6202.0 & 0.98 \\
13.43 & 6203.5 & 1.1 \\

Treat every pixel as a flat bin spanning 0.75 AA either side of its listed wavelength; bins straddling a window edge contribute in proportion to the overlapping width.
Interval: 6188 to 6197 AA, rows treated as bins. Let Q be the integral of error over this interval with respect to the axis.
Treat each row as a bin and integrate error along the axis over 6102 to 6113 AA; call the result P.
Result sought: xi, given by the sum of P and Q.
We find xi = 20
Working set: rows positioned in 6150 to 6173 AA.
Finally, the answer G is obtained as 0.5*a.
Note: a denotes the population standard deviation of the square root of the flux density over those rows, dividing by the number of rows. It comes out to 0.070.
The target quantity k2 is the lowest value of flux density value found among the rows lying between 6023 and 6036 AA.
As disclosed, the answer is 11.92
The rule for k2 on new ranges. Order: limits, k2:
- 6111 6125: 12.07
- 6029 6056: 11.92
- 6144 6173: 10.93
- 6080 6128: 11.07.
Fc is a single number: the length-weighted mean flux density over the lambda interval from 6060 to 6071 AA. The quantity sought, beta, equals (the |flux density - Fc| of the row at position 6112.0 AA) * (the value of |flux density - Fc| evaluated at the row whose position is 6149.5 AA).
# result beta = 6.1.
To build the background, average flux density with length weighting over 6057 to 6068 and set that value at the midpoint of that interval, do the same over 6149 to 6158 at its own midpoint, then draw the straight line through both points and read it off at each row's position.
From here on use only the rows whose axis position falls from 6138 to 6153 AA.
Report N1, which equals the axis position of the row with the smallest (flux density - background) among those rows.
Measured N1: 6148.0 AA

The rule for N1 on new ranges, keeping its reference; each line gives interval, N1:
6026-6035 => 6032.5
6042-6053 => 6046.0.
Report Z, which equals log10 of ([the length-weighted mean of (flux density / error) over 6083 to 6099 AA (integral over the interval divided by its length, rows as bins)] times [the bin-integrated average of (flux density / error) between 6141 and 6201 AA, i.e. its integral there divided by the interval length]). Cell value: 2.191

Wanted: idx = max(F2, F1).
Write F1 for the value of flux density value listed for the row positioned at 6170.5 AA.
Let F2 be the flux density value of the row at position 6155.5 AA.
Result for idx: 12.1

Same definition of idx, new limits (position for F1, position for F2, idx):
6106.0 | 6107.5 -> 12.8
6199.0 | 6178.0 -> 12.9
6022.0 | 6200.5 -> 14.2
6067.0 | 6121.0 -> 12.7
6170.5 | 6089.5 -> 12.1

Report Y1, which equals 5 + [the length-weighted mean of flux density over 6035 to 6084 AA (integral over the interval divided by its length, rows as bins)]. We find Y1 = 17.45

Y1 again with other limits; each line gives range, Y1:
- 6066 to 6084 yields 16.98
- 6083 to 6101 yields 17.58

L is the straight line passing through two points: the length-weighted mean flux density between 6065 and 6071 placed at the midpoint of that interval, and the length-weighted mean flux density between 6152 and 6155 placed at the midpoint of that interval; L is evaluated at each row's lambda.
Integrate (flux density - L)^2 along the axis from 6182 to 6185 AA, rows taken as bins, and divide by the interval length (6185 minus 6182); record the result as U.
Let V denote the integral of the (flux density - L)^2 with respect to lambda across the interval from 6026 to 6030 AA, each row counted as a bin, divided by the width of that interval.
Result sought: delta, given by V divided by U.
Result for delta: 0.79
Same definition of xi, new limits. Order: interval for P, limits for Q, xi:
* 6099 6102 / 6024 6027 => 6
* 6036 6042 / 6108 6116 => 15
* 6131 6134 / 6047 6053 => 9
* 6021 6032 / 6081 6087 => 18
